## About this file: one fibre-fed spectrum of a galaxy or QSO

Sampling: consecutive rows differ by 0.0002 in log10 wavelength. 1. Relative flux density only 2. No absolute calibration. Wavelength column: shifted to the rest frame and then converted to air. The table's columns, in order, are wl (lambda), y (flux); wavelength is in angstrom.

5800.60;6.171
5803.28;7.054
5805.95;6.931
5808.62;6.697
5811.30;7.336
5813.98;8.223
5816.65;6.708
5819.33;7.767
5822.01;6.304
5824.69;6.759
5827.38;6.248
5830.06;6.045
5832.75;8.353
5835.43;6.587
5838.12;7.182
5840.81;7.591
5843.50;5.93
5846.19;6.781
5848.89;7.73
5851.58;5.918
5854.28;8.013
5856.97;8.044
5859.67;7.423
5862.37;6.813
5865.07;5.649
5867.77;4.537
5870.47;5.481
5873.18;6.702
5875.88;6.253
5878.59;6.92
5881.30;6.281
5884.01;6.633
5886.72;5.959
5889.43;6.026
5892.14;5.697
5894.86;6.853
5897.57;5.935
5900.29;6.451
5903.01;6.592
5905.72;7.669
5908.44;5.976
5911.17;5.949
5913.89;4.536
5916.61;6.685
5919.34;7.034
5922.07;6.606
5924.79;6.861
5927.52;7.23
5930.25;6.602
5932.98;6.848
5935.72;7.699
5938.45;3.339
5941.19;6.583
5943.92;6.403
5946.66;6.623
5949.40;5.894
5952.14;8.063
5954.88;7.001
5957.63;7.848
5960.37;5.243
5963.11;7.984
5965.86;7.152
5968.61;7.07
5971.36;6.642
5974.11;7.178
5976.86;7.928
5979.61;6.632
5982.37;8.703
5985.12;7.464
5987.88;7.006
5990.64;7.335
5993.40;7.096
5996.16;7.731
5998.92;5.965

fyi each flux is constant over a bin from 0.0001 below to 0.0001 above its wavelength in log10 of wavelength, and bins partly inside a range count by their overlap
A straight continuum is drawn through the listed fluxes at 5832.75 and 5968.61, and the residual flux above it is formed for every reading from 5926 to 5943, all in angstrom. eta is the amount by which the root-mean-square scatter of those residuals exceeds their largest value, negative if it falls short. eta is 1.4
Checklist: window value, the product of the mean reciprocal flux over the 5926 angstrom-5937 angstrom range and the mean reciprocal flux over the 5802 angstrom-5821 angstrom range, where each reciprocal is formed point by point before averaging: 0.020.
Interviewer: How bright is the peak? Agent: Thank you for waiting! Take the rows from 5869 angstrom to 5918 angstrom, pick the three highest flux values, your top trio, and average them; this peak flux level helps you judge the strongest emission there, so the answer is 7.1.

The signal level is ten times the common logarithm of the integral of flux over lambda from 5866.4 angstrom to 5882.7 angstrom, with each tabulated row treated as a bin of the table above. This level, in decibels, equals 19.9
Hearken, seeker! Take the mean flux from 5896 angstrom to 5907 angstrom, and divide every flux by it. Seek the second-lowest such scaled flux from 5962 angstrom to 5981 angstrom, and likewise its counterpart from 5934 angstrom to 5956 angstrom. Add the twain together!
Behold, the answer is 1.88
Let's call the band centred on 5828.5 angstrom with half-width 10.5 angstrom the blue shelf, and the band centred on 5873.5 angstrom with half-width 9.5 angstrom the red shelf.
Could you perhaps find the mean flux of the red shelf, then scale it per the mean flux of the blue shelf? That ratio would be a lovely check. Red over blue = 0.87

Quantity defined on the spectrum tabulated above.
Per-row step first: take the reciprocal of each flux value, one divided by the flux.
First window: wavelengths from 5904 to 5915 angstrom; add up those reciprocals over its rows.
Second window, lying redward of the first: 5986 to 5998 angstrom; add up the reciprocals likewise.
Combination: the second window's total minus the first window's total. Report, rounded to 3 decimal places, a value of -0.137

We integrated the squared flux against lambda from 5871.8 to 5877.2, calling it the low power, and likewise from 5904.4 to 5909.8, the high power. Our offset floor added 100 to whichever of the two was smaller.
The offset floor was 327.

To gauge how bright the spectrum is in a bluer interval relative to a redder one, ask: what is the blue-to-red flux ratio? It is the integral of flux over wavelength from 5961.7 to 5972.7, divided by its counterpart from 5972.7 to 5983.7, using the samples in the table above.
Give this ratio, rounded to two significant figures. 0.95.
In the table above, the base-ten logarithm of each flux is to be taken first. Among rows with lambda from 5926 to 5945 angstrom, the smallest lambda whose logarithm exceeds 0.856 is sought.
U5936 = 5927.52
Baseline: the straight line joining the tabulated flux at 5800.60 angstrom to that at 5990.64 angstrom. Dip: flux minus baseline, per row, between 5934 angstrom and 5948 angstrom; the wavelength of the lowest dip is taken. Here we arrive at 5938.45 angstrom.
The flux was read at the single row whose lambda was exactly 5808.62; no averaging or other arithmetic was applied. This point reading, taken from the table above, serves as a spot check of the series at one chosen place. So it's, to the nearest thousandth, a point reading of 6.697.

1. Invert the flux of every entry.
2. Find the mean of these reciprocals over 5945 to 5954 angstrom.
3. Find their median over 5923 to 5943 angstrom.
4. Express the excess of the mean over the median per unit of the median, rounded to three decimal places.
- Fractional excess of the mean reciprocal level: 0.015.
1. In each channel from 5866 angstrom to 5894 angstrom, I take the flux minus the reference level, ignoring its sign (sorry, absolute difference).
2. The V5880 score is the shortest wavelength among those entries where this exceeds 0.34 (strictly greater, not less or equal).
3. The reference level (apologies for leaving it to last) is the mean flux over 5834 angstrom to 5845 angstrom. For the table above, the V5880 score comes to 5867.77 angstrom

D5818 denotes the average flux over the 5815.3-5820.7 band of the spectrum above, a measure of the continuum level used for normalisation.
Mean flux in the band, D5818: 7.2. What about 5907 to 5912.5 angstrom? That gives 6.0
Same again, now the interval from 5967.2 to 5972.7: 6.9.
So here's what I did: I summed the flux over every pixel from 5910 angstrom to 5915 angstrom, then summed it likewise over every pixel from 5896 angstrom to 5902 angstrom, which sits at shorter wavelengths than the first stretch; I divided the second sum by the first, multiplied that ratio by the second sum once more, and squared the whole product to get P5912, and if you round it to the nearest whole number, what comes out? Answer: 214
